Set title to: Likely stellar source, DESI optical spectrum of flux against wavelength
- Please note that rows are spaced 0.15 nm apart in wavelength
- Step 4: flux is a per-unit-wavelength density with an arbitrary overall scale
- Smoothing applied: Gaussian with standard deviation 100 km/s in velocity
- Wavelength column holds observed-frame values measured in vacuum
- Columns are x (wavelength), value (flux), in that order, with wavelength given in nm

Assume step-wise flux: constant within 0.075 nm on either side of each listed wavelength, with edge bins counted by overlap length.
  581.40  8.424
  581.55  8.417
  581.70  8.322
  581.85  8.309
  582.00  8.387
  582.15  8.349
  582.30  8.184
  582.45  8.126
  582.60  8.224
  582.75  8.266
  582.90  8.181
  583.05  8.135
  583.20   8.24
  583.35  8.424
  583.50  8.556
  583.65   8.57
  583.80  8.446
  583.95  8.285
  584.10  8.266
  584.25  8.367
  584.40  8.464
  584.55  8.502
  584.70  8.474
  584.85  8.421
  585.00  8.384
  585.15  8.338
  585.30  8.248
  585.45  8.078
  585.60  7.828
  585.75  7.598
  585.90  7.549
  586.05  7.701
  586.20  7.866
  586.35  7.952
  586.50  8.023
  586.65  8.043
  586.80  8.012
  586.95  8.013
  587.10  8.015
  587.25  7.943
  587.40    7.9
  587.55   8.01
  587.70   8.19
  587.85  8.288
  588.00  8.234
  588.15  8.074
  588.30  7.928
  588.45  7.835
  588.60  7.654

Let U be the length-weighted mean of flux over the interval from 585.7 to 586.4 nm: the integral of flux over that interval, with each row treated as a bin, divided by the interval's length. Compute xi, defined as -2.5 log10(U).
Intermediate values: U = 7.73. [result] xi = -2.22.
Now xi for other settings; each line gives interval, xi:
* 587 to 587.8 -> -2.26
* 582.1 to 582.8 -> -2.29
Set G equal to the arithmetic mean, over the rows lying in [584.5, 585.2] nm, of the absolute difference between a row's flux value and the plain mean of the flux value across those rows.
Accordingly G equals 0.05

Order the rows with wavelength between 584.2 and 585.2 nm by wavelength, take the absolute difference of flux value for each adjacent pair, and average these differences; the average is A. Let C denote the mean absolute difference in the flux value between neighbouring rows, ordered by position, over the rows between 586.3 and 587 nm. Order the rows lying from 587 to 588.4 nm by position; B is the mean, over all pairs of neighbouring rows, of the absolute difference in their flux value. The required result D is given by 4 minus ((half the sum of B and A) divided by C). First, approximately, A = 0.050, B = 0.108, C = 0.03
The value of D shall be 1.44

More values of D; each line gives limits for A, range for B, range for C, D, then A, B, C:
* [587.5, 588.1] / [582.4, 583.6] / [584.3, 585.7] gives 2.82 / 0.111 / 0.099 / 0.09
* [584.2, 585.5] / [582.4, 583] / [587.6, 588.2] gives 3.30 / 0.070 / 0.075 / 0.10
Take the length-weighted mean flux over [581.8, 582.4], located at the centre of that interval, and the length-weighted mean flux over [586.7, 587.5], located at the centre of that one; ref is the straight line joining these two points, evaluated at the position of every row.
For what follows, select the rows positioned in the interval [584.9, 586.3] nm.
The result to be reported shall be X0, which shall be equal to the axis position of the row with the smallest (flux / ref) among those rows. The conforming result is 585.90 nm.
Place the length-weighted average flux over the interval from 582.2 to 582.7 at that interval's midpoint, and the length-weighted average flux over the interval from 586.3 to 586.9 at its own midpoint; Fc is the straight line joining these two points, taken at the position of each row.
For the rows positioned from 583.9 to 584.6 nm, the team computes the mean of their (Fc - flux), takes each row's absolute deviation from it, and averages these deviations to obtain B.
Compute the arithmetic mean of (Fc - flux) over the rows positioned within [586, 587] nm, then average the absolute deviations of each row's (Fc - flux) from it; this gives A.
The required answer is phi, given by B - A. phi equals -0.008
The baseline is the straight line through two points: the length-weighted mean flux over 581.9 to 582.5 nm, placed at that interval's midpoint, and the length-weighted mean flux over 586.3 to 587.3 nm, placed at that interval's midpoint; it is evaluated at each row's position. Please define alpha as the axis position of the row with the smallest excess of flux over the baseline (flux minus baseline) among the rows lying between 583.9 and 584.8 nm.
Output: 584.10 nm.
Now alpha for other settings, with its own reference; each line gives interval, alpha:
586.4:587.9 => 587.40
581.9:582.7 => 582.45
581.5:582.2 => 581.85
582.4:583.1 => 582.45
